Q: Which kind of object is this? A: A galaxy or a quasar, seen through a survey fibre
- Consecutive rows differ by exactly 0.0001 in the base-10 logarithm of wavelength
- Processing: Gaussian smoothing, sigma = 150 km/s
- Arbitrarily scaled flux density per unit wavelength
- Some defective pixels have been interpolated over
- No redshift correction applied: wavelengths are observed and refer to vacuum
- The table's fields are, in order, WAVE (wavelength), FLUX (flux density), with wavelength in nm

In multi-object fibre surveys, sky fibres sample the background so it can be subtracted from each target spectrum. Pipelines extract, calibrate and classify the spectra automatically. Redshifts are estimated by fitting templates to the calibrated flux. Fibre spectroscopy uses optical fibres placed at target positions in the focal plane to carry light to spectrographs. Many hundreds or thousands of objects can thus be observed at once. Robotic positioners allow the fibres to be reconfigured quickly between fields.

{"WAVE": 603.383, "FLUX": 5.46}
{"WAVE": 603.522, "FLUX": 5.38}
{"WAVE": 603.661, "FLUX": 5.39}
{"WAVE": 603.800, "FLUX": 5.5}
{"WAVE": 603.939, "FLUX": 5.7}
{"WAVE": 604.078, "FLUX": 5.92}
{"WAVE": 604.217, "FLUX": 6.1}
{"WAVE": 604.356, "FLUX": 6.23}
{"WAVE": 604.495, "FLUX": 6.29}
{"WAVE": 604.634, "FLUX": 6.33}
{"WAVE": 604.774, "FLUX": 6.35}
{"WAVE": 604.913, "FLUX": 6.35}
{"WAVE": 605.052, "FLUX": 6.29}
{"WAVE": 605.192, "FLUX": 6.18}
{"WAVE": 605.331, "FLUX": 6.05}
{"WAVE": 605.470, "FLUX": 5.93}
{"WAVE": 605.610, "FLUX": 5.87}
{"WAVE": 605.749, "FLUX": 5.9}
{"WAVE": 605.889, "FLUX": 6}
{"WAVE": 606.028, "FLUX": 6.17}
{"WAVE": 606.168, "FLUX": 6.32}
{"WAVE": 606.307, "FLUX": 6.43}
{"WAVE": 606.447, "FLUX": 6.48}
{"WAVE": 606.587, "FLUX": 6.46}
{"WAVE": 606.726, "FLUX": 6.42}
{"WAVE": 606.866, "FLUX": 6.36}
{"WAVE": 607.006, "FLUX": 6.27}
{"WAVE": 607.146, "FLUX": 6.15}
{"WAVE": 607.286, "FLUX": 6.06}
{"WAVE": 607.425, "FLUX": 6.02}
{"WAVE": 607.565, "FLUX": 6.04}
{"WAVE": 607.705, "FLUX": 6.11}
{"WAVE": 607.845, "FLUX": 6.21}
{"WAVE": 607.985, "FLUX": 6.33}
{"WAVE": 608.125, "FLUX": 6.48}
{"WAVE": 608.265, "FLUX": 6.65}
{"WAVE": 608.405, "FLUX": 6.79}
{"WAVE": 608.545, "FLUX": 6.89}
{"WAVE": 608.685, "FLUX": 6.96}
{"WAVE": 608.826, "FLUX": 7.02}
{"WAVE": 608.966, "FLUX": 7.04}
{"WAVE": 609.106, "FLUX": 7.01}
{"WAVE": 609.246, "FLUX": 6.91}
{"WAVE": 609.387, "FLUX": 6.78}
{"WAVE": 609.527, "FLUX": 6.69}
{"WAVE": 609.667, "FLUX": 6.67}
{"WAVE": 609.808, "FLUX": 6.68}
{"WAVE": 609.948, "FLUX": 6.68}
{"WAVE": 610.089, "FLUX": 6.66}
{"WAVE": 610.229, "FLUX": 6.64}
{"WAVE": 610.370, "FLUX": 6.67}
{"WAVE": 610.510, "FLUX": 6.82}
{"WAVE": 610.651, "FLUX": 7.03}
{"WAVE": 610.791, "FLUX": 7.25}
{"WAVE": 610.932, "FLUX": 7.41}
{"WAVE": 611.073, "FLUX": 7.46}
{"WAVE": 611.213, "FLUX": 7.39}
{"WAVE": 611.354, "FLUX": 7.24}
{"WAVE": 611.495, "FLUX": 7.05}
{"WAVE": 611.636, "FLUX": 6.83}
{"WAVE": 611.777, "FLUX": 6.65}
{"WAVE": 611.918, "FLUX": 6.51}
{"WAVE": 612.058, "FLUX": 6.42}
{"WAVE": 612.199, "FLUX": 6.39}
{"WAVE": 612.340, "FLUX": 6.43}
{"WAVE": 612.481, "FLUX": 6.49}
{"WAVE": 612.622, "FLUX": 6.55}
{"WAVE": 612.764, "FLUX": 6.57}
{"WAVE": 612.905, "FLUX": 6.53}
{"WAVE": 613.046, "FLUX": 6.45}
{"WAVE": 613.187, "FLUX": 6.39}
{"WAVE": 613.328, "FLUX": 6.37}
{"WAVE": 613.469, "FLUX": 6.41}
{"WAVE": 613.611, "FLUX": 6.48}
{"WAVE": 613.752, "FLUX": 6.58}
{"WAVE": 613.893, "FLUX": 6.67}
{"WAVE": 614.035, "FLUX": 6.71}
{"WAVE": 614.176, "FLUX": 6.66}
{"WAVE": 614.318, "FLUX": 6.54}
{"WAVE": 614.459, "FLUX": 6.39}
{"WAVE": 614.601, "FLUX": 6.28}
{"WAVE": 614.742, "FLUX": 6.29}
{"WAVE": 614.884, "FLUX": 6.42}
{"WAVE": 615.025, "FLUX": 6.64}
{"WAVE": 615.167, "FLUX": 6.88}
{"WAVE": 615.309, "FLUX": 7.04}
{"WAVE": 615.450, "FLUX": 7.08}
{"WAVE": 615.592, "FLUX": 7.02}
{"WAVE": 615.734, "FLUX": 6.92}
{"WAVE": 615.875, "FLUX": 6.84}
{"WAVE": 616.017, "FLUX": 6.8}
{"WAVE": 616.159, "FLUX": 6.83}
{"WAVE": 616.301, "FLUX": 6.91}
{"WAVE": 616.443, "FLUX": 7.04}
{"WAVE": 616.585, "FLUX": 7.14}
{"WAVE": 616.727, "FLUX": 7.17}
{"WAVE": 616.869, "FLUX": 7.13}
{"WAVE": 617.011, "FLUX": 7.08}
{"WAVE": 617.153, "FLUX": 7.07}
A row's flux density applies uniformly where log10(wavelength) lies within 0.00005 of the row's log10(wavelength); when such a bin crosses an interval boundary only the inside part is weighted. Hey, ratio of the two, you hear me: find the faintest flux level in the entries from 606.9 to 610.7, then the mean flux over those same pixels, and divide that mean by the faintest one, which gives 1.10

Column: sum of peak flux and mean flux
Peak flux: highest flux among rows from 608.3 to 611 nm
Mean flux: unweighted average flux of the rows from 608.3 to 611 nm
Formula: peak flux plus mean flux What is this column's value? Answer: 14.3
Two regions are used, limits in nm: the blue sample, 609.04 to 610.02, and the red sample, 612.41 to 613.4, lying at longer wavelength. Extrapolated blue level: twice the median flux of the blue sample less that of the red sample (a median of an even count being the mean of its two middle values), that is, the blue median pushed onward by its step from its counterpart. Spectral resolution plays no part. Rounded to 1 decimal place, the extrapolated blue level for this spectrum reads 6.9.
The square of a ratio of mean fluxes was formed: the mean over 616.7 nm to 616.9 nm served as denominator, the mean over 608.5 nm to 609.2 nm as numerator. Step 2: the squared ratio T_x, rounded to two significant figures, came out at 0.95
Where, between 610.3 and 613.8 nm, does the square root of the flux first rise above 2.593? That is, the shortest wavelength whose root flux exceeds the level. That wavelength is 610.510 nm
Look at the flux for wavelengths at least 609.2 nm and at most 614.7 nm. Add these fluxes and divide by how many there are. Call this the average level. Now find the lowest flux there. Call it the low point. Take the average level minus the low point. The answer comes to 0.42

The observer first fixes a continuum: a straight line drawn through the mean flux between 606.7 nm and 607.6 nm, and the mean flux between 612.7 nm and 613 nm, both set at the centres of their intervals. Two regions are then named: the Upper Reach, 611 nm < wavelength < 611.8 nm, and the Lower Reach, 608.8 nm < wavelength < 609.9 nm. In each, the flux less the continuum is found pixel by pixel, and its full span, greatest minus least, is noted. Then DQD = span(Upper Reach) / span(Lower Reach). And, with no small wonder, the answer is 2.1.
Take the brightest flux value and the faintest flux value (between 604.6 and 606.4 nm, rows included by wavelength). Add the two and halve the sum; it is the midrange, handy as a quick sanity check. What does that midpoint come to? 6.15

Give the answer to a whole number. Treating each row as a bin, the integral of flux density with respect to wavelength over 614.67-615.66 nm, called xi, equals 7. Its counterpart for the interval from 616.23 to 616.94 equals 5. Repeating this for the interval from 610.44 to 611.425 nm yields 7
